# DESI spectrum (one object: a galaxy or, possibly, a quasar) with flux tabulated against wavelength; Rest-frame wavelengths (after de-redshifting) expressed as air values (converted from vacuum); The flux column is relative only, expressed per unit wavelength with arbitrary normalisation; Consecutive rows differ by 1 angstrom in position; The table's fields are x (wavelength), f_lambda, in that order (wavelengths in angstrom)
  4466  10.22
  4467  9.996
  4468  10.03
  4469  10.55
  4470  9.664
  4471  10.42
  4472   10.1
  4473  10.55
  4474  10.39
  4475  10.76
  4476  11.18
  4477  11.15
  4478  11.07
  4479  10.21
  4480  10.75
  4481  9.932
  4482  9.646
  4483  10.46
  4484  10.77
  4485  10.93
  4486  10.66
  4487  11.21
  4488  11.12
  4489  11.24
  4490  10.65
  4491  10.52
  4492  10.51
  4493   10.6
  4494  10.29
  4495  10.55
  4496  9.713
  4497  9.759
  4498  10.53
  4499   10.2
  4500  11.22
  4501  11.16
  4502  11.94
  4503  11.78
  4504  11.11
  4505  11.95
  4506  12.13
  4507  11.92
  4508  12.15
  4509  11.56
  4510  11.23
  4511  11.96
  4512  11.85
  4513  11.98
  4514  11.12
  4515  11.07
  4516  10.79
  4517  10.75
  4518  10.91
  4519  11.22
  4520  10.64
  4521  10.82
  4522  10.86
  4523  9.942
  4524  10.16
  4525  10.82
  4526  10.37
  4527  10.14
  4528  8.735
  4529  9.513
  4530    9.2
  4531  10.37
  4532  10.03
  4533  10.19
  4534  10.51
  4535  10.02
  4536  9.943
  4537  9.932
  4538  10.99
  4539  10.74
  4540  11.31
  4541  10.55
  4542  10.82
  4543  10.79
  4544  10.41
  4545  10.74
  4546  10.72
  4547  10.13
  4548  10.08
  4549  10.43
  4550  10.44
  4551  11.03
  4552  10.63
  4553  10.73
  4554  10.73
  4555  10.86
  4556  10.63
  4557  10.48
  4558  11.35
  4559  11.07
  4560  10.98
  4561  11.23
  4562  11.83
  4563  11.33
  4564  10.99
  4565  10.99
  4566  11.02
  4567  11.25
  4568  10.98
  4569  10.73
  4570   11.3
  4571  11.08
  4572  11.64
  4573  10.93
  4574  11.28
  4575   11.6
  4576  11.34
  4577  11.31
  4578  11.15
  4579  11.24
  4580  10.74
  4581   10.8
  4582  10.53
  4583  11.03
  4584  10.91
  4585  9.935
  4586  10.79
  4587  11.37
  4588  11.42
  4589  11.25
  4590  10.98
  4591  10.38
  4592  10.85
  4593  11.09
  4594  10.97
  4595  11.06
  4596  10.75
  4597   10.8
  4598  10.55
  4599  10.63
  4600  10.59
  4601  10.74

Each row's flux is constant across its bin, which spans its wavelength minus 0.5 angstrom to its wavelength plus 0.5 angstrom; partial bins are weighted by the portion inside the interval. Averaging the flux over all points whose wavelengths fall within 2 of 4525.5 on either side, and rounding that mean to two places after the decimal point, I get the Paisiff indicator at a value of 10.37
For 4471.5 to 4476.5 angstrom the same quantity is 10.60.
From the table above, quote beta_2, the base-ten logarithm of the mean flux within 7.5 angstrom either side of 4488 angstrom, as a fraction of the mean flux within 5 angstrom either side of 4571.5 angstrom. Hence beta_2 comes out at -0.024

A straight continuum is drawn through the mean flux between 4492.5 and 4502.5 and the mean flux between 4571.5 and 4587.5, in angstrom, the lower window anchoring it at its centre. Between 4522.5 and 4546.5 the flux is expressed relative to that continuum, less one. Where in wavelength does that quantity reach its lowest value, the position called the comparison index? 4528 angstrom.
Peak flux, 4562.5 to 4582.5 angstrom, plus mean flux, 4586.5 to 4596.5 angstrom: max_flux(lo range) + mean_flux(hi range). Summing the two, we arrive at 22.7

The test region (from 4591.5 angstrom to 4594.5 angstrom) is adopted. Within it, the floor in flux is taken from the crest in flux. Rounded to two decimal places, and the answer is 0.24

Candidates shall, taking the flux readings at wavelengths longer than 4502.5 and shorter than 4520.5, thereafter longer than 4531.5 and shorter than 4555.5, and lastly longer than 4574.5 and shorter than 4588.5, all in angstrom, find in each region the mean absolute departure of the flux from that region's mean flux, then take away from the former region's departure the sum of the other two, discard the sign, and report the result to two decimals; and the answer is 0.18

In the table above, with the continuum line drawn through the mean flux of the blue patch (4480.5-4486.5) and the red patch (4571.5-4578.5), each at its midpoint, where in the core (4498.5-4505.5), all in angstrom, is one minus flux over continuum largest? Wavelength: 4499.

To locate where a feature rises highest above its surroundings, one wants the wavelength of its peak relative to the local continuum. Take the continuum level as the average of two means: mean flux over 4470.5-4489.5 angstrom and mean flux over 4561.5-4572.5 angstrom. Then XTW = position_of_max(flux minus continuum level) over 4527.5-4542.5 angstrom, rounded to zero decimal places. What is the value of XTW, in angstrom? 4540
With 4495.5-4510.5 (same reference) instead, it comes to 4508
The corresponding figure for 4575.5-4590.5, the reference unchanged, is 4588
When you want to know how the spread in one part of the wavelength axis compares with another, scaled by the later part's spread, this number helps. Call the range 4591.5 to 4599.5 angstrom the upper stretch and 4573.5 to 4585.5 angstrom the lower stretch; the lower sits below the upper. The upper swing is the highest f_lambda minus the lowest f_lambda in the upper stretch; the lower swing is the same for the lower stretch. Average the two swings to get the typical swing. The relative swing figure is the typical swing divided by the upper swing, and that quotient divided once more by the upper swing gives 3.78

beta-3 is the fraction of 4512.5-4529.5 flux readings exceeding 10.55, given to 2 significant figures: 0.65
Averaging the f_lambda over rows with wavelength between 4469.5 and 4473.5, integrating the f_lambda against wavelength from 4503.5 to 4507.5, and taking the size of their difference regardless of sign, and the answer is 36.9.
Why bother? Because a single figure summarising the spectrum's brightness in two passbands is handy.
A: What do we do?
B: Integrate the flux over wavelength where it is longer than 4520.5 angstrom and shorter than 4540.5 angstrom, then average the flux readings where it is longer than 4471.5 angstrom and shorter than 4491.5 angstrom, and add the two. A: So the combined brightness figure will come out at 215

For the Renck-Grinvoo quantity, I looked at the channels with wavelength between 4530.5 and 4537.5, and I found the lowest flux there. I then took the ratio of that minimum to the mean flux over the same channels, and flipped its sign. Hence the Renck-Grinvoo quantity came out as -0.98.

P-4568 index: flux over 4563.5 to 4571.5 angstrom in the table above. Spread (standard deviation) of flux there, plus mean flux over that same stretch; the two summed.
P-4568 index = 11.2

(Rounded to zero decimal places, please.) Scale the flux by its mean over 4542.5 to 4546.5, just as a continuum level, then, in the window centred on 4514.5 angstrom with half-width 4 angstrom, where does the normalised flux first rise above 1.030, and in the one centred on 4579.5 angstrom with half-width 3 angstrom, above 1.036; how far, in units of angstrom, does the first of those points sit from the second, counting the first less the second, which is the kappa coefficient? -66 angstrom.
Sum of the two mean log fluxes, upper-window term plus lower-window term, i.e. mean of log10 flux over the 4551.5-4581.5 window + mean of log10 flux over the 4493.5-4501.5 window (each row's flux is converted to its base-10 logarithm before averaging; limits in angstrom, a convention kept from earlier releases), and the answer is 2.06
